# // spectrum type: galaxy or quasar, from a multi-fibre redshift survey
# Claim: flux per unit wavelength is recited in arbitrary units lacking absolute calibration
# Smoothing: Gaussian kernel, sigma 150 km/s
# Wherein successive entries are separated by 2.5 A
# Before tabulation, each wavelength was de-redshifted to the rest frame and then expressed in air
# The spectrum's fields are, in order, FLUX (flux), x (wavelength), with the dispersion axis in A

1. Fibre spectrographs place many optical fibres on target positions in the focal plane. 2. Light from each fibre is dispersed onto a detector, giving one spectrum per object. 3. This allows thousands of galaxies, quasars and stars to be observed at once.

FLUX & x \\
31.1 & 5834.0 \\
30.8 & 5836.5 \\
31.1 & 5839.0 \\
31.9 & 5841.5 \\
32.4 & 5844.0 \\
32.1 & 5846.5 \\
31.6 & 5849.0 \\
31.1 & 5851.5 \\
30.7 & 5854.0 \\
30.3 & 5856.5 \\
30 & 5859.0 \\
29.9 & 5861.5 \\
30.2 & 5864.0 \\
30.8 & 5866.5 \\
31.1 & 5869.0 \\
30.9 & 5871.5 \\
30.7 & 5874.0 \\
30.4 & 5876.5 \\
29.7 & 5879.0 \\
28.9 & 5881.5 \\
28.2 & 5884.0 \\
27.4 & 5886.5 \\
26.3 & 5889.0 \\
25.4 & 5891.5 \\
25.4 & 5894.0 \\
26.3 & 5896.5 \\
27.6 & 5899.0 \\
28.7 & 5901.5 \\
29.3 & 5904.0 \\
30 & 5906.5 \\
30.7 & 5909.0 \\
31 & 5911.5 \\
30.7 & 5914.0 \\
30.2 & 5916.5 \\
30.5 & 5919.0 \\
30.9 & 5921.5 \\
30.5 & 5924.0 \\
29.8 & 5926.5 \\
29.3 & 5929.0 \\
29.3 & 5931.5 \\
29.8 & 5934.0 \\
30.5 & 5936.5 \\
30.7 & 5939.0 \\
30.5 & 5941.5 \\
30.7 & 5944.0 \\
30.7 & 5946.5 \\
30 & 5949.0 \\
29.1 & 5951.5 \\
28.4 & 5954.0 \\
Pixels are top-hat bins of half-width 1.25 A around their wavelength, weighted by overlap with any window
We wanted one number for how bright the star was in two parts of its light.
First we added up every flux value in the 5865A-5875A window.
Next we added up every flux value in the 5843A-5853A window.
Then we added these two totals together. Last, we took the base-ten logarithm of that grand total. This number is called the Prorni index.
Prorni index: 2.40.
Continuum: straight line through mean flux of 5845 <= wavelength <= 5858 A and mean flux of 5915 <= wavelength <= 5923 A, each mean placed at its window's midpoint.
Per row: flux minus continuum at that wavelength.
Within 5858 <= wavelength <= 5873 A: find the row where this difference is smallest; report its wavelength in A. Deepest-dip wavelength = 5861.5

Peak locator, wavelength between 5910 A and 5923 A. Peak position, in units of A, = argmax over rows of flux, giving 5911.5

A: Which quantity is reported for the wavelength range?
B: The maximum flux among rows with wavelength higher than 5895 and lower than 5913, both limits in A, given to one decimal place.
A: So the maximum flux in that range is 31.0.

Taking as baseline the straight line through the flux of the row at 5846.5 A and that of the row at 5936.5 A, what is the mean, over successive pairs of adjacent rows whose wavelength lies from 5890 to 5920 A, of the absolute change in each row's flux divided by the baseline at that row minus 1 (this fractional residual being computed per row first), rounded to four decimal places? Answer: 0.0204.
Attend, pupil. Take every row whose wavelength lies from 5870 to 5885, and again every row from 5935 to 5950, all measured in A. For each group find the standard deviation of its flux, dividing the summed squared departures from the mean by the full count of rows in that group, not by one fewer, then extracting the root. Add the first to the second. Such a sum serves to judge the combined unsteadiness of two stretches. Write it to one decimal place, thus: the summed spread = 1.2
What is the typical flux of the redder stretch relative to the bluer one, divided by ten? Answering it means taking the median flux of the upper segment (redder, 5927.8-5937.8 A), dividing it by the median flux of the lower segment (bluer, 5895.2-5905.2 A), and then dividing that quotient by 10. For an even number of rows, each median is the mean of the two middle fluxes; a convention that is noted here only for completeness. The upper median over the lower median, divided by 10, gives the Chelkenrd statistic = 0.105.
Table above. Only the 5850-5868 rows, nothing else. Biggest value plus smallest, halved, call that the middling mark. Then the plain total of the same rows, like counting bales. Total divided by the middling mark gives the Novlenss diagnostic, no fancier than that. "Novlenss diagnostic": 7.0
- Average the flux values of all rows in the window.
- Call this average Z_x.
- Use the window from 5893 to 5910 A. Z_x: 28.3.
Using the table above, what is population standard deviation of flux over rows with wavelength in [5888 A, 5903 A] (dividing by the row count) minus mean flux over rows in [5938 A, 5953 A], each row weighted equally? -29.1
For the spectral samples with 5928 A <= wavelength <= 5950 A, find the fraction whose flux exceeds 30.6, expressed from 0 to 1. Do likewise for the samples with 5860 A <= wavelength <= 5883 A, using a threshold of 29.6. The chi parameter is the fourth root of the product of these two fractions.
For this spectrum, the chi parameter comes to 0.738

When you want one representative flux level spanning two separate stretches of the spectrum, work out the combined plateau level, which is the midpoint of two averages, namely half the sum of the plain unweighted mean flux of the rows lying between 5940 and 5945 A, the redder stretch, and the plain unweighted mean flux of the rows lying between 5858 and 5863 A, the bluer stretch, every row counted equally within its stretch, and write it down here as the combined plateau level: 30.3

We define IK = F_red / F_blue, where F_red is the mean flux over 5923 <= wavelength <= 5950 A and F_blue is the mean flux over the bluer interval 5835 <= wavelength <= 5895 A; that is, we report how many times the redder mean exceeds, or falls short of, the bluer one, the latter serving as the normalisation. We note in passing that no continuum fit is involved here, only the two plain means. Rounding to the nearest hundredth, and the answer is 1.01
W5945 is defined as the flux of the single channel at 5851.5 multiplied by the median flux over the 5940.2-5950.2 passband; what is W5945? 952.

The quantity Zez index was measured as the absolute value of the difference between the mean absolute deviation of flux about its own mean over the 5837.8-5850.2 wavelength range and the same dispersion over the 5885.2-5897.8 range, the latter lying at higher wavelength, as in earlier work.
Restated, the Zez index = 0.23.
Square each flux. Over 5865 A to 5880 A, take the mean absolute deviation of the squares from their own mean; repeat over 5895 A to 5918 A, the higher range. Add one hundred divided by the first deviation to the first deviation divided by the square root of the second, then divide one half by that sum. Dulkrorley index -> 0.070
